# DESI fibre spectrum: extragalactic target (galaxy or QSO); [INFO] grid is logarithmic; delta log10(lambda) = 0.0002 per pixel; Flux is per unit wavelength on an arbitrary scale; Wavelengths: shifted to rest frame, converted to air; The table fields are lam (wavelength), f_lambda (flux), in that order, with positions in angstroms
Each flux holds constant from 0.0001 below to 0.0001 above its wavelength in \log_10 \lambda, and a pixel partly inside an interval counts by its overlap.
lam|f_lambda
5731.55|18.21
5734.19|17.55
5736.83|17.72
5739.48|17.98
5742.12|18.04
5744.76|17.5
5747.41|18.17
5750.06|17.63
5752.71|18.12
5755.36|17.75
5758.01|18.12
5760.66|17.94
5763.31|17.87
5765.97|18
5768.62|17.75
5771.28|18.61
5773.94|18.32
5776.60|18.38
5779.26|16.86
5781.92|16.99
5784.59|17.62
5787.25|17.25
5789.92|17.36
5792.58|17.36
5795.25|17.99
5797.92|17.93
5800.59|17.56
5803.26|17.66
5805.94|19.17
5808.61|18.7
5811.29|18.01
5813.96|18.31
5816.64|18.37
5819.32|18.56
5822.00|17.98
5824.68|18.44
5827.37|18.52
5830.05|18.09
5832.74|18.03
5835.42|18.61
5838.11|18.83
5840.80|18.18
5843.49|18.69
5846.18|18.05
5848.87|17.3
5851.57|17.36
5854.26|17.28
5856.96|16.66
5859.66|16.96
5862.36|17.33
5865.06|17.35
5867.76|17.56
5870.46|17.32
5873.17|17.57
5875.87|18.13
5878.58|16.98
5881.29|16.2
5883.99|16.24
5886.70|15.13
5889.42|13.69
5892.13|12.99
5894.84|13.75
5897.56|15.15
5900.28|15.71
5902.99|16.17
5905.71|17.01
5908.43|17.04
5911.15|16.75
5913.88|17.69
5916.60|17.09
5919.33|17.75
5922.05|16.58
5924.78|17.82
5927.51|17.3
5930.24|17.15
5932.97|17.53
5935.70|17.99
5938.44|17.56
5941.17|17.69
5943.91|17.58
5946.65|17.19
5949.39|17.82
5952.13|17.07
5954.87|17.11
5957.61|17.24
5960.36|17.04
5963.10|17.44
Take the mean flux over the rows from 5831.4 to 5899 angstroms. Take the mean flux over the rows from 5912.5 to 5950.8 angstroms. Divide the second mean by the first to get 1.04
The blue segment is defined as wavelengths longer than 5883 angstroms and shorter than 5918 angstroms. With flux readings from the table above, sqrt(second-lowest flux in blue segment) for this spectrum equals 3.70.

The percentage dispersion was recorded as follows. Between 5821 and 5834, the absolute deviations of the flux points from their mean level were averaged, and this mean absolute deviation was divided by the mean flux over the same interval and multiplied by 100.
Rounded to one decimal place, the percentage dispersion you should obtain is 1.2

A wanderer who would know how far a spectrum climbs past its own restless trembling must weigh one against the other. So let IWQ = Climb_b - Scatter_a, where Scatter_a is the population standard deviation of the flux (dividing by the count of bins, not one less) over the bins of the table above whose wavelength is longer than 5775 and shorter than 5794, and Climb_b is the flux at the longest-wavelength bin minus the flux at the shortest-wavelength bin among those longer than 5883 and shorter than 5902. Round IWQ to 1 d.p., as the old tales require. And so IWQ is -1.0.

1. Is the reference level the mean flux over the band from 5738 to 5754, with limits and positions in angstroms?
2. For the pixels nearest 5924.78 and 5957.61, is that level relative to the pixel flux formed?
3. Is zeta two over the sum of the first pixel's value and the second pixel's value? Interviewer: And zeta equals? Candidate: 0.979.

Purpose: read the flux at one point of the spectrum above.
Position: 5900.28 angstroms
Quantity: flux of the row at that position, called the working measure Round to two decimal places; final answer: 15.71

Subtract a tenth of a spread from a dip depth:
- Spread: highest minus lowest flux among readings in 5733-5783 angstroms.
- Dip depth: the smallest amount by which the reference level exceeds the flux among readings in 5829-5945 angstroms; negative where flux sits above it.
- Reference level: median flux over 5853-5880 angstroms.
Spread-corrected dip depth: -1.7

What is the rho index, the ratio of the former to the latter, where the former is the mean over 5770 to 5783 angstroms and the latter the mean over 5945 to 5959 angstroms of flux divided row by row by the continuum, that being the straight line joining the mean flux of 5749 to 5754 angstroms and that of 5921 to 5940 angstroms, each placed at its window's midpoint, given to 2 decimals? 1.01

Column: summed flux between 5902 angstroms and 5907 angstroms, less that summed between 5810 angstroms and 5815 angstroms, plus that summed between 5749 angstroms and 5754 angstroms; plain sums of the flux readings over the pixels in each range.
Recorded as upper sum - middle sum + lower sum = 32.6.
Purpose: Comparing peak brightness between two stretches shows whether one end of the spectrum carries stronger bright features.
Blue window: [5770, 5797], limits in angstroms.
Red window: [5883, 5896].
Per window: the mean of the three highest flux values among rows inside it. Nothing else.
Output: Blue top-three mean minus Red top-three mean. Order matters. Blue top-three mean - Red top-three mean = 3.4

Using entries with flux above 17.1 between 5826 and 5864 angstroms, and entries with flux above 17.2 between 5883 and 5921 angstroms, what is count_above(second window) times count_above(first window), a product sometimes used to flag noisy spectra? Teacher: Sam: 24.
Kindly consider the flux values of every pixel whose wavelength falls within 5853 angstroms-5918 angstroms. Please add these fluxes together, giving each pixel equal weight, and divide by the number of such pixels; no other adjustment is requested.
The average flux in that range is 16.4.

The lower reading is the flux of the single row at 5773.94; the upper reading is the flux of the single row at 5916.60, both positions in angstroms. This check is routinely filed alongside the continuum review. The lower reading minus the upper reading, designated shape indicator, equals 1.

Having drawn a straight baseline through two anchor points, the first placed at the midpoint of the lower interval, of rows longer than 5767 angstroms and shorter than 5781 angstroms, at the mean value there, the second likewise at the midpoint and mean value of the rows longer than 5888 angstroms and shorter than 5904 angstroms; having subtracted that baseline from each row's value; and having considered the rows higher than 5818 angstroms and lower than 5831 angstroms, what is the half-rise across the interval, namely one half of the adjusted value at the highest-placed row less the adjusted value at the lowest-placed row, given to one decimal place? -0.1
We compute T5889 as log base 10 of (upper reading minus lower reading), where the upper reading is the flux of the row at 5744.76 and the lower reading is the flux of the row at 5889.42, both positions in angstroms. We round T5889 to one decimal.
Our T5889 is 0.6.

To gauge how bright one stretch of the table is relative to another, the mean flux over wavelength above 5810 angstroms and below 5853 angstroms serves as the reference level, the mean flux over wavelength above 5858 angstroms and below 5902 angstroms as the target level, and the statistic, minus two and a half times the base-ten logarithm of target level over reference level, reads 0.13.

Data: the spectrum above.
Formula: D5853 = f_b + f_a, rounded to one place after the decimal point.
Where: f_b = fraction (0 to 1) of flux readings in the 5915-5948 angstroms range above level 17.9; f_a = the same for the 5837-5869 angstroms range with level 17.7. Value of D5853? 0.4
